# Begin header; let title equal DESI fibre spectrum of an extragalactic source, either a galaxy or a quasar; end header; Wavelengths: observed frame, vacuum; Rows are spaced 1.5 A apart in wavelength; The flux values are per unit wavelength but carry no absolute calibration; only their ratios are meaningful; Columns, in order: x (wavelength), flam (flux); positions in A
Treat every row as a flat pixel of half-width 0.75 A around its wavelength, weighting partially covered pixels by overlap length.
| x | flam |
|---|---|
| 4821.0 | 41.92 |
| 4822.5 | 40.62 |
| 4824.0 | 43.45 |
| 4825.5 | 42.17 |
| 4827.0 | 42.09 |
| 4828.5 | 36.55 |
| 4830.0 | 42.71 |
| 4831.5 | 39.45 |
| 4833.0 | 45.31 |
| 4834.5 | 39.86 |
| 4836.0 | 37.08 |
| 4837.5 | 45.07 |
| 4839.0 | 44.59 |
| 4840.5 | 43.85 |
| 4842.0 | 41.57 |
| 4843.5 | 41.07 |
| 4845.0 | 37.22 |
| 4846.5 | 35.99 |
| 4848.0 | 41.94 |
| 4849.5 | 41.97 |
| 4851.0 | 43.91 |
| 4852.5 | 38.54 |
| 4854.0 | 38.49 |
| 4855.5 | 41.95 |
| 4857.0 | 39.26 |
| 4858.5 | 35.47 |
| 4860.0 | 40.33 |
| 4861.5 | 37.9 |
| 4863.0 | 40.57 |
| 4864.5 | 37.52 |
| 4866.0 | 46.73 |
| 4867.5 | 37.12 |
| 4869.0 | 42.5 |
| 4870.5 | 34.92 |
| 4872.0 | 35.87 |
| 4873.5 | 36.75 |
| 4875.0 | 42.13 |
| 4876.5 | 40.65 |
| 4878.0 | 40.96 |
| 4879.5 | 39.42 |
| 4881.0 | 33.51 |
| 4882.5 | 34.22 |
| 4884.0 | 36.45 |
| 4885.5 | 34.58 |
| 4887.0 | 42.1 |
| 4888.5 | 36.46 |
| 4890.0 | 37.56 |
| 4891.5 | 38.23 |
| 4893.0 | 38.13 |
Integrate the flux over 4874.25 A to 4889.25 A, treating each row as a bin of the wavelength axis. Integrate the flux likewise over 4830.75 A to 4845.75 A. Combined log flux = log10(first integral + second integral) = 3.08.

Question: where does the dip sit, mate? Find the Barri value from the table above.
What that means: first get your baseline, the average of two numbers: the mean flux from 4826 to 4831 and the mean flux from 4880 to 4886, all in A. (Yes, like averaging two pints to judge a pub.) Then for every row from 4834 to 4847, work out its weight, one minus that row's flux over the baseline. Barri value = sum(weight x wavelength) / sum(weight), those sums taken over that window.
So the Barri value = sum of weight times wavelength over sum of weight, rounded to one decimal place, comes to 4839.1 A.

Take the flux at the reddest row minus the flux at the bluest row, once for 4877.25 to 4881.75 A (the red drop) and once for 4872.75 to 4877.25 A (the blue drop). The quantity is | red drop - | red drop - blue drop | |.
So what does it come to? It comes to 19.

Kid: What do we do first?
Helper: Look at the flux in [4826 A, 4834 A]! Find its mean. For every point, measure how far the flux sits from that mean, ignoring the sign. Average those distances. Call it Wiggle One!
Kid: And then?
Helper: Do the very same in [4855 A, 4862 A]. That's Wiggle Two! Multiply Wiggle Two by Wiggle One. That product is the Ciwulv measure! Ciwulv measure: 4.7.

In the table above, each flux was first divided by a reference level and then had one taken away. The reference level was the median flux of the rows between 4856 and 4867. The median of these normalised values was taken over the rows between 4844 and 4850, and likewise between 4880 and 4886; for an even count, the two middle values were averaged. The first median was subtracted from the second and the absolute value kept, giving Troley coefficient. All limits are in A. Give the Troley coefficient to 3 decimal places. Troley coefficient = 0.132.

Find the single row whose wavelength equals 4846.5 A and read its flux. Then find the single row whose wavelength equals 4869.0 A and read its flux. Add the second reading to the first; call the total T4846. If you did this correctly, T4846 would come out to 78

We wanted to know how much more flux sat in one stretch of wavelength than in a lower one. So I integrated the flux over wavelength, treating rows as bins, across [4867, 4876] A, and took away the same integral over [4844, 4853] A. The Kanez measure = -15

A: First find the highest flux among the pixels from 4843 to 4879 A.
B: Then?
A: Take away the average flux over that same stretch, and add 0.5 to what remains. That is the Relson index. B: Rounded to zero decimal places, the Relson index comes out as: 8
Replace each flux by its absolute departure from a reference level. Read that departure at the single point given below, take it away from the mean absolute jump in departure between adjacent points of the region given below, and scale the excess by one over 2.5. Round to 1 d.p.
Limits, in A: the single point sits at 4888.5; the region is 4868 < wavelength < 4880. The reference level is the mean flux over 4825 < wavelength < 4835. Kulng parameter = -1.2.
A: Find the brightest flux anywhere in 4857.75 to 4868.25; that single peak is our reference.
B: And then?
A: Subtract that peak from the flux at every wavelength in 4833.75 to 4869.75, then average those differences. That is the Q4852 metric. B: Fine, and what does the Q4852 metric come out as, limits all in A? -6.3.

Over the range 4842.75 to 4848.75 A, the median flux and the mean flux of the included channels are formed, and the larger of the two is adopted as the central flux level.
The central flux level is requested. 39.1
